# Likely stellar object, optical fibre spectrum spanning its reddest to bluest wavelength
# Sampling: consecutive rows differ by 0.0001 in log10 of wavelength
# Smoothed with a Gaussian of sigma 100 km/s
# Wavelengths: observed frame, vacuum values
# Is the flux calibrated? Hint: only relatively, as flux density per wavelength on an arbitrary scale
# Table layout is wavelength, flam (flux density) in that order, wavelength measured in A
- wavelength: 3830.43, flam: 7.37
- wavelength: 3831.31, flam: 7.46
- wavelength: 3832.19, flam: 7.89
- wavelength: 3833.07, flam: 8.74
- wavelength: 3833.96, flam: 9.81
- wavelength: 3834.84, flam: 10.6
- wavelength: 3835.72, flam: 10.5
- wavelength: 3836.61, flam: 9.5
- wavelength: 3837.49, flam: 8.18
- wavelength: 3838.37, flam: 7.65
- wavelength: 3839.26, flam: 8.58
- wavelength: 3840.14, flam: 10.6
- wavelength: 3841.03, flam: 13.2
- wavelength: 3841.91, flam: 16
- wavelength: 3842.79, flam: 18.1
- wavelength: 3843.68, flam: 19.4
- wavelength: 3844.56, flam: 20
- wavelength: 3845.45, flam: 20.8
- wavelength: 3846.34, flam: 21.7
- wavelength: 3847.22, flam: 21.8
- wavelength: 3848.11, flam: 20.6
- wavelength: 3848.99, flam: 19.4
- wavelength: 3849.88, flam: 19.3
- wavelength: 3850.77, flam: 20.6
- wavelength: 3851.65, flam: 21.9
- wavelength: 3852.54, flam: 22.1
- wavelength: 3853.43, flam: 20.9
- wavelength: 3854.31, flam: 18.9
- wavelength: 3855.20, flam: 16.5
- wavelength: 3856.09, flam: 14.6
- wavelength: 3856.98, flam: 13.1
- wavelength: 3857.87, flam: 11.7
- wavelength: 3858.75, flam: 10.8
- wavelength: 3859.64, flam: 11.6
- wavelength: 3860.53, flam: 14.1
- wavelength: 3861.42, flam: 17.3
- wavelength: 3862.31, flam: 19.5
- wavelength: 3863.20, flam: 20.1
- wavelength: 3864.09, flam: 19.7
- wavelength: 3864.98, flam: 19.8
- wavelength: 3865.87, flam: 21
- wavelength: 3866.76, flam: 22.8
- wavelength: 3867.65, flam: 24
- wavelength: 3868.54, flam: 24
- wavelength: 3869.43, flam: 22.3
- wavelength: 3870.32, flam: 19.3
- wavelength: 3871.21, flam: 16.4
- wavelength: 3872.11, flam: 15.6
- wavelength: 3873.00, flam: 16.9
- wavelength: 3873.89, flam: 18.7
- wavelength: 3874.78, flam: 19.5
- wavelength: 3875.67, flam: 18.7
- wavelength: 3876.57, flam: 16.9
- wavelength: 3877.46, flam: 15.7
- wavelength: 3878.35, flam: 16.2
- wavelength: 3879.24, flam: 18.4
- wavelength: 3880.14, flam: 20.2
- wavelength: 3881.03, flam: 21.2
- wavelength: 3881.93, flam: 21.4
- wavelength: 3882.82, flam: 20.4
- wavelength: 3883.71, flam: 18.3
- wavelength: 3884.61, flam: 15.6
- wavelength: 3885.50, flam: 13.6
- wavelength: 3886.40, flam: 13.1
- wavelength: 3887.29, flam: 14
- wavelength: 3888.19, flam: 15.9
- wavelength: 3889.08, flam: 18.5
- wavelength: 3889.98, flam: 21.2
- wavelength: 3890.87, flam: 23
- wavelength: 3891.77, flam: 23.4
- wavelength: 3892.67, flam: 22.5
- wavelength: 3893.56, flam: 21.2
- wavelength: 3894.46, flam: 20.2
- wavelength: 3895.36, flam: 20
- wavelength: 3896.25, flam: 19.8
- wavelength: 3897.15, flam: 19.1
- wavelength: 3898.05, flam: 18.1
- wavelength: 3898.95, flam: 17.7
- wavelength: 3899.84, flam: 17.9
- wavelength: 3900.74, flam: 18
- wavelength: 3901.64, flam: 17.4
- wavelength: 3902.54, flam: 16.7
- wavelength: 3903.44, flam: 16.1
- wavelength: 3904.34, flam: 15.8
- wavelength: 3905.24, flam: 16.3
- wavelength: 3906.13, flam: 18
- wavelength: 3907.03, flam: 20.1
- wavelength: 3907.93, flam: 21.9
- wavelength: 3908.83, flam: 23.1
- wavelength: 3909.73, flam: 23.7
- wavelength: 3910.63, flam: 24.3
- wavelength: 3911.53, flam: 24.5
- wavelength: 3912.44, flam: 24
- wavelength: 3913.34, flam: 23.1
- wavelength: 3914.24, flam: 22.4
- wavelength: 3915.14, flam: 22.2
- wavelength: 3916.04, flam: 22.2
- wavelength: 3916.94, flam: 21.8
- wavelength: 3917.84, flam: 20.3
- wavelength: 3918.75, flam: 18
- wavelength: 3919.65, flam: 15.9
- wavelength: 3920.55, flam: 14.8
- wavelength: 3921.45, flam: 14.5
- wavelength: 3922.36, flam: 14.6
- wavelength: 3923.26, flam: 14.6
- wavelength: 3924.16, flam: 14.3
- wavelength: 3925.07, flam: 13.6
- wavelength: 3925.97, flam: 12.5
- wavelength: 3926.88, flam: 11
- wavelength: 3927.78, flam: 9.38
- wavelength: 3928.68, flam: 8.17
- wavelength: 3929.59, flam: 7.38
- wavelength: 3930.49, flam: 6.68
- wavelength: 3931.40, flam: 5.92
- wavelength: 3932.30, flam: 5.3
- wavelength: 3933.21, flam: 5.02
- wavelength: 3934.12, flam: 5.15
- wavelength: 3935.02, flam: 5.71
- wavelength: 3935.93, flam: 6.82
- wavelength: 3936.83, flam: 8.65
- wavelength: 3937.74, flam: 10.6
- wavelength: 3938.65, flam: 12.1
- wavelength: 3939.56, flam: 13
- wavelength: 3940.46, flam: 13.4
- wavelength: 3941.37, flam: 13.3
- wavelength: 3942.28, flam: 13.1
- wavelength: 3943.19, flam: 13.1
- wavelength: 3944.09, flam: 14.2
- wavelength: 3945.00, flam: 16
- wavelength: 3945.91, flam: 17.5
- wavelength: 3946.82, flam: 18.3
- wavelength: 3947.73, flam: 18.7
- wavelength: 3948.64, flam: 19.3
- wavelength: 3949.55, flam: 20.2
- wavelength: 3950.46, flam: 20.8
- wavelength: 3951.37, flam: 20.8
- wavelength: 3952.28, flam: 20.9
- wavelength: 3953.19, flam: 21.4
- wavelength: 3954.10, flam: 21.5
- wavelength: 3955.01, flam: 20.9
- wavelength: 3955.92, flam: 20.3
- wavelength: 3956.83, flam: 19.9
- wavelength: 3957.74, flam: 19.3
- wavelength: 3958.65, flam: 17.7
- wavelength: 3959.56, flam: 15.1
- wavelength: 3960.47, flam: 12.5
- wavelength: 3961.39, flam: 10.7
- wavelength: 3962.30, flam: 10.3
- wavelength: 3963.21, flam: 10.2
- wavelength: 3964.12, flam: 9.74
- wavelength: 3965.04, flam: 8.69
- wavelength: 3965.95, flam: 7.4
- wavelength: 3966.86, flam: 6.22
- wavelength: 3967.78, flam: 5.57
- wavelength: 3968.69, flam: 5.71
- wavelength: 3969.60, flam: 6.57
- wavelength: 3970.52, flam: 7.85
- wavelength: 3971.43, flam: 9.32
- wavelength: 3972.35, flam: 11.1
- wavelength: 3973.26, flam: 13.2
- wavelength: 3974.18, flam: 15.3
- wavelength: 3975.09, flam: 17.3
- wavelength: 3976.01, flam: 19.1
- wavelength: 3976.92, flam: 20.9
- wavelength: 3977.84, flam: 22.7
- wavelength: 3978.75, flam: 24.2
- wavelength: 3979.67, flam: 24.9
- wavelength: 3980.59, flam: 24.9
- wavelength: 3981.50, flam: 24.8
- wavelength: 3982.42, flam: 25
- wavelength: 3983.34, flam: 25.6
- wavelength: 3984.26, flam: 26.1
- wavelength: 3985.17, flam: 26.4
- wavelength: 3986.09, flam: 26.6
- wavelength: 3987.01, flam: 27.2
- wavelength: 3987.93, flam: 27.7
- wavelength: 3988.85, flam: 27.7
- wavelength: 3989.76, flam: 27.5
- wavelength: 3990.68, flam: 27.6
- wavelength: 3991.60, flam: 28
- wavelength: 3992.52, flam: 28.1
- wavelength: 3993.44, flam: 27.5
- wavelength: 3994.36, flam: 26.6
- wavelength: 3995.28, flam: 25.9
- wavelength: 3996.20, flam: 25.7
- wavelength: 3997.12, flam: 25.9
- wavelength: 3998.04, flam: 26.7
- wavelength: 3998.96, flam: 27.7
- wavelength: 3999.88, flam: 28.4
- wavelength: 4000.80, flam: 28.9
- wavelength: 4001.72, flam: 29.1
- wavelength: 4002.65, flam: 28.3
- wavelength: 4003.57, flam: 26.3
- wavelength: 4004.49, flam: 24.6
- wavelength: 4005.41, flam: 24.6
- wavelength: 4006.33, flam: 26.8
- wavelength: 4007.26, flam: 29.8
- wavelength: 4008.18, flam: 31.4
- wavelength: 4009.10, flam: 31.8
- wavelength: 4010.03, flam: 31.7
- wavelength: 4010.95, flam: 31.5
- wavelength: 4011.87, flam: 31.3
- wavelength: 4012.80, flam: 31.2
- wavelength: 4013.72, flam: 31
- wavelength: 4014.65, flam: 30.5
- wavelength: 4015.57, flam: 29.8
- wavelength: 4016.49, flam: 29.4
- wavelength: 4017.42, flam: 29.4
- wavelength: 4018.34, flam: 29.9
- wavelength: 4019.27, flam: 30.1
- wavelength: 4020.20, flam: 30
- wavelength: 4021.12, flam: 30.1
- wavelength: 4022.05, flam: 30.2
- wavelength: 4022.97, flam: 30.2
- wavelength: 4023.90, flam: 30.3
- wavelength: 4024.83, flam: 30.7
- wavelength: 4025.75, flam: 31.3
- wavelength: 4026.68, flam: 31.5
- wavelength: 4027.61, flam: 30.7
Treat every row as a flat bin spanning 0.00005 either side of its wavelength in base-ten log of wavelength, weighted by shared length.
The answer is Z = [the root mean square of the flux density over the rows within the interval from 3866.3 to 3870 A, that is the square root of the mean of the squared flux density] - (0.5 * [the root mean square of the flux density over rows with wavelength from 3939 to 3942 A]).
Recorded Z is 17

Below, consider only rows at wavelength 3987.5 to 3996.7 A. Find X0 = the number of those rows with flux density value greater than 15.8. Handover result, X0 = 10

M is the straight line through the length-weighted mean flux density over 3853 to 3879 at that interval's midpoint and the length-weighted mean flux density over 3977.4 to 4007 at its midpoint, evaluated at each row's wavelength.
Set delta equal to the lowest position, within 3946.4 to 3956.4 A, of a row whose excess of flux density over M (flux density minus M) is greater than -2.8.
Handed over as 3953.19 A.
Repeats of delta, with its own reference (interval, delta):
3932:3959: 3953.19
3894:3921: 3894.46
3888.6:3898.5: 3889.08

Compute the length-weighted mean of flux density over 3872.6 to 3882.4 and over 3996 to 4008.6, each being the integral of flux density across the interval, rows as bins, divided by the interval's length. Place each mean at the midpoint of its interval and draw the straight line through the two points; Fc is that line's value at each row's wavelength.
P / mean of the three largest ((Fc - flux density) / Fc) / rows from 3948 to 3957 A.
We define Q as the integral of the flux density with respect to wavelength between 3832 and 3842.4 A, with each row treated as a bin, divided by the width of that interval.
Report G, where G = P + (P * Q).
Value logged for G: 2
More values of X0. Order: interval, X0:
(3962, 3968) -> 0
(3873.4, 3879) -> 5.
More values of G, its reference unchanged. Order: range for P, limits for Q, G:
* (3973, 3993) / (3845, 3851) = 9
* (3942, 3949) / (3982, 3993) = 12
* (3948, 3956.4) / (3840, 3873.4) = 3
